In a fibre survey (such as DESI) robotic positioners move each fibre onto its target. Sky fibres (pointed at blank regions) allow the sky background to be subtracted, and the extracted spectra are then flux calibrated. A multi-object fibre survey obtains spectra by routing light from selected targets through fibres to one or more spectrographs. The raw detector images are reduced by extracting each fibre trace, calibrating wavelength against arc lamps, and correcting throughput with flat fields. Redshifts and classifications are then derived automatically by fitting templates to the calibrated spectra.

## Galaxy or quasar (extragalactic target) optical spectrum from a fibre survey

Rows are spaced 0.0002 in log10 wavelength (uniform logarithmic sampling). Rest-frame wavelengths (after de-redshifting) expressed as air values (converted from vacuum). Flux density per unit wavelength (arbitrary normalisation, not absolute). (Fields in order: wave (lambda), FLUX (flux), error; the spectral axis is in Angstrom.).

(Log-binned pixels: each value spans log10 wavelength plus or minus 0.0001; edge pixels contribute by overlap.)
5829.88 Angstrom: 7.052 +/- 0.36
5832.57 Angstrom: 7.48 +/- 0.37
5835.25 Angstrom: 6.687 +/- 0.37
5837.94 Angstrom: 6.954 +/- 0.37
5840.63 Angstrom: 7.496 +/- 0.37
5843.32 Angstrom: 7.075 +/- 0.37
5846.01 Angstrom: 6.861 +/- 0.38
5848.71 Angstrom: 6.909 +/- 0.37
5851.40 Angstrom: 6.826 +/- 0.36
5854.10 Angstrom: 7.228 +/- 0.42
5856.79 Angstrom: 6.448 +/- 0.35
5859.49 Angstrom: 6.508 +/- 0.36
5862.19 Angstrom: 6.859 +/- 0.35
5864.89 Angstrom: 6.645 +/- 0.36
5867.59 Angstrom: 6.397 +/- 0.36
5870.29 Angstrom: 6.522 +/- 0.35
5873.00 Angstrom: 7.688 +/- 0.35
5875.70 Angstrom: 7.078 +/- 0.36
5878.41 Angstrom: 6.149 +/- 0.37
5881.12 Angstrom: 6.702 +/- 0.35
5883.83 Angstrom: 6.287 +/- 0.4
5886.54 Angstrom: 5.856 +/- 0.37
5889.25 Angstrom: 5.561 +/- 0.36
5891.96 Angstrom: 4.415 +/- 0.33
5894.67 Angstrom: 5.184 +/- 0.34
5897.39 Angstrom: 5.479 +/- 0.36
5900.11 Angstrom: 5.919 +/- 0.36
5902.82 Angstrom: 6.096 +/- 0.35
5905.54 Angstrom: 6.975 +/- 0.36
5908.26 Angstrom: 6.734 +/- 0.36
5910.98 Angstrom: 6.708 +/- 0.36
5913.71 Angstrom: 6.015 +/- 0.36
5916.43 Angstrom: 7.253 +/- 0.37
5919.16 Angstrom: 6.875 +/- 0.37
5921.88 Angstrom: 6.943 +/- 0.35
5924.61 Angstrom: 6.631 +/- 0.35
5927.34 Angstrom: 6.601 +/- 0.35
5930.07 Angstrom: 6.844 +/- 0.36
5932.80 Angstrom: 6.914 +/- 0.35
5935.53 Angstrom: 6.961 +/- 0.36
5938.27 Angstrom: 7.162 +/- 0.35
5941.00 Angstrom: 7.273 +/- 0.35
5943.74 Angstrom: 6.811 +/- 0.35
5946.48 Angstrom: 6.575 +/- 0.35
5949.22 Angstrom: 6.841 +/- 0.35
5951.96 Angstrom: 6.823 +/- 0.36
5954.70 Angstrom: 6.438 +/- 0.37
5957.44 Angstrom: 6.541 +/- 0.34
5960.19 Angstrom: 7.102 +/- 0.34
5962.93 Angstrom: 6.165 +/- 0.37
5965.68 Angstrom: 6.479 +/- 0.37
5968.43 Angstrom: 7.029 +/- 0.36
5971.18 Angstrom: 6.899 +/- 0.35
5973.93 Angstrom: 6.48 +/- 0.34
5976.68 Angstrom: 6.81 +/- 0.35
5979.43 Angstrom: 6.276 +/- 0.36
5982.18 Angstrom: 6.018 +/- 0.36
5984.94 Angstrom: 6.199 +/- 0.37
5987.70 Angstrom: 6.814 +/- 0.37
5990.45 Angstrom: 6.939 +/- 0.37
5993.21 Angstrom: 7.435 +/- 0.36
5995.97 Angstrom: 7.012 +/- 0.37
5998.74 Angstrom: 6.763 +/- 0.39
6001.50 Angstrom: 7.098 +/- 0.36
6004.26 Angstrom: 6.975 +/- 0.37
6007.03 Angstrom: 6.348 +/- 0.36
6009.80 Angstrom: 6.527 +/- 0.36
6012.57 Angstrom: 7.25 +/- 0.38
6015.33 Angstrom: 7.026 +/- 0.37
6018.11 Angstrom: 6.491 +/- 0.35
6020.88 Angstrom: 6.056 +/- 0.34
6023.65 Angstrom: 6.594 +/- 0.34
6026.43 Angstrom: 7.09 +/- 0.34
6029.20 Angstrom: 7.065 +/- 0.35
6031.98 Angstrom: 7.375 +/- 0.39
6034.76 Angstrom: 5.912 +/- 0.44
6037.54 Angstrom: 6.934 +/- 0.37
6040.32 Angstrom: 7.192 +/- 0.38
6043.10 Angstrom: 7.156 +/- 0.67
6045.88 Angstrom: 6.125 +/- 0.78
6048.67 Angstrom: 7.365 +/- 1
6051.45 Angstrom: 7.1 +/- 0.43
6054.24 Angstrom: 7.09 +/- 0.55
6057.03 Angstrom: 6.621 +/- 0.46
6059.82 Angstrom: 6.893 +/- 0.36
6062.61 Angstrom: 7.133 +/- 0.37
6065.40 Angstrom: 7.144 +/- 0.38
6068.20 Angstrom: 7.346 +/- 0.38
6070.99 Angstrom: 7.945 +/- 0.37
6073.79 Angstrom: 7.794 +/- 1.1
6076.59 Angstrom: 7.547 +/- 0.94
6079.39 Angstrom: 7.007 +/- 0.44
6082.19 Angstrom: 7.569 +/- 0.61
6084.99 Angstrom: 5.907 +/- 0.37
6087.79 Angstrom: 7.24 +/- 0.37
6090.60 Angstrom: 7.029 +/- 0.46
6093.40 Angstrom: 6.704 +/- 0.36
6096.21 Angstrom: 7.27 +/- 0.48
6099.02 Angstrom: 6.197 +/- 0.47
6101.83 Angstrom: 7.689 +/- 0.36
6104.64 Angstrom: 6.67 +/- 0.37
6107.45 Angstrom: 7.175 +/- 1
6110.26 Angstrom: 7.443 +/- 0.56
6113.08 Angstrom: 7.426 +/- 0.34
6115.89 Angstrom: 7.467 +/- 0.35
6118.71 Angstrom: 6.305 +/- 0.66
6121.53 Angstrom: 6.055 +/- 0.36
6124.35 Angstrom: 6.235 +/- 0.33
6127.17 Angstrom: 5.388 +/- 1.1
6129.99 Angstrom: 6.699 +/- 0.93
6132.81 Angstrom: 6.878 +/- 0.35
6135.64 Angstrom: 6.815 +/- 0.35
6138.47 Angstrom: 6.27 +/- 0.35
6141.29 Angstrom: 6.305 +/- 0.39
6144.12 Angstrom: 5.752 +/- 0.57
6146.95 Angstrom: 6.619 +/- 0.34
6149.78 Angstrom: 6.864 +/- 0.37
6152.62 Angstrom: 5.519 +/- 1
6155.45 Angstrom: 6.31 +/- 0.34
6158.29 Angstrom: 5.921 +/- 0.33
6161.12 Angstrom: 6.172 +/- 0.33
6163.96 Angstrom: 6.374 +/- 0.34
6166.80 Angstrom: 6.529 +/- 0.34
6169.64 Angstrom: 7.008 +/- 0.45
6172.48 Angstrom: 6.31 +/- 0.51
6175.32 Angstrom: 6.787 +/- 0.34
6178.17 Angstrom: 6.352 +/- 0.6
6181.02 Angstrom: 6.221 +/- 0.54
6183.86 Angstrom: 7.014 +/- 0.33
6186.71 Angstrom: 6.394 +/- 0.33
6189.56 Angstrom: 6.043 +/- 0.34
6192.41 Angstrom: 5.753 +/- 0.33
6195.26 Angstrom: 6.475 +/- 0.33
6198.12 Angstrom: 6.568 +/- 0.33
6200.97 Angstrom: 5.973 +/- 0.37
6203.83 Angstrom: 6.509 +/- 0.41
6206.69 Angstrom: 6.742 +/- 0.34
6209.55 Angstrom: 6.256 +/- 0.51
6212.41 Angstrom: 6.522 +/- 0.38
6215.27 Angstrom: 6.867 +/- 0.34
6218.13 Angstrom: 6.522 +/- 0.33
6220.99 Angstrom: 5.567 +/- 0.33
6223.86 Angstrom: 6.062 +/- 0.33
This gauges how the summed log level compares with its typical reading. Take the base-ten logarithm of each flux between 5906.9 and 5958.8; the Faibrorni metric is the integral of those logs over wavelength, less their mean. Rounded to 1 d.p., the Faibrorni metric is 42.3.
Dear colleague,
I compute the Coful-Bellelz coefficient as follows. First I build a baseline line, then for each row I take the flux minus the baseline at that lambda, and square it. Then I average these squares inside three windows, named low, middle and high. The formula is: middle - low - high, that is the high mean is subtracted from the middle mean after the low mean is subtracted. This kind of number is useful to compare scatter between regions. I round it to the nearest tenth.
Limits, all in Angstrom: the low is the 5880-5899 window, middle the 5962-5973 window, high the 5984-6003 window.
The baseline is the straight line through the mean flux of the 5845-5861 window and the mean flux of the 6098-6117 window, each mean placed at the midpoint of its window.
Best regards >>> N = -1.9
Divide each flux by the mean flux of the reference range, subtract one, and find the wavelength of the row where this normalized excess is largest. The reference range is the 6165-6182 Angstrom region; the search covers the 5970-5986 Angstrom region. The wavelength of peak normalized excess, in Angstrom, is 5971.18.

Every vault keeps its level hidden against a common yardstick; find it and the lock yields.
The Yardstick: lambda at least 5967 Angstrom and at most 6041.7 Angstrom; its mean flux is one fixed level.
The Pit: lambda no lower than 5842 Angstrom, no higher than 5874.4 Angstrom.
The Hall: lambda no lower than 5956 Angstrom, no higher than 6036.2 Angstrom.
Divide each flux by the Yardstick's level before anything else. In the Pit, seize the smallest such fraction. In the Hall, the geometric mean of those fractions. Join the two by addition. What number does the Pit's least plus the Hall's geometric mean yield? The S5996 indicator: 1.94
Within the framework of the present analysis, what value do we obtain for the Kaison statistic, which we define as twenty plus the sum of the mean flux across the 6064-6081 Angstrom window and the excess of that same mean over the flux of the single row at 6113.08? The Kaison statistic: 27.5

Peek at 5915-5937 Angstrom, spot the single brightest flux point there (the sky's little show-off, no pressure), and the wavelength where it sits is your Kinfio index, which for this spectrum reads 5916.43 Angstrom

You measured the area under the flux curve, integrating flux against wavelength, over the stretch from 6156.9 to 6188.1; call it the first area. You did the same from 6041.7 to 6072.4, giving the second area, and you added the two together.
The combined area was 419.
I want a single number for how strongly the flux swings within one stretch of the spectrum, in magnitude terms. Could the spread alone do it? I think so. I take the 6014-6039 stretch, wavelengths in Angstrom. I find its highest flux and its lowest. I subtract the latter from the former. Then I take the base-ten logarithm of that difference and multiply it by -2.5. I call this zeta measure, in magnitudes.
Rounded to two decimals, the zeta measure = -0.41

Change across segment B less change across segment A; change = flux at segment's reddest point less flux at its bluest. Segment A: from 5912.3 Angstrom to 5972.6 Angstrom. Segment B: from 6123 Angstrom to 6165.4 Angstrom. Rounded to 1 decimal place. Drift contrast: -0.7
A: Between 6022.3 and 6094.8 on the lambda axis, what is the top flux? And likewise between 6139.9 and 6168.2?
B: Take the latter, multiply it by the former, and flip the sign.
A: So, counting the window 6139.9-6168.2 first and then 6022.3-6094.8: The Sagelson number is -54.5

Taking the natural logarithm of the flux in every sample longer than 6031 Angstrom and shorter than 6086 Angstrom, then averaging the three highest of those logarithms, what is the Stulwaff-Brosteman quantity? 2.05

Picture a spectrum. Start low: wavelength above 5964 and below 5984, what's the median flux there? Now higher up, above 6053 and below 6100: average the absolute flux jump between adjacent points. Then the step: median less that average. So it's 5.95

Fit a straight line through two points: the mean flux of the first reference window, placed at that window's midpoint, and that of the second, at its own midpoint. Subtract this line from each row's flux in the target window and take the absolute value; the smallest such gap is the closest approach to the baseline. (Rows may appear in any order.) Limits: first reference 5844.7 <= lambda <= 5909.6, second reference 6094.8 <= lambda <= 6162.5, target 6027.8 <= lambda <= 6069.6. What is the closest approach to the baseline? 0.11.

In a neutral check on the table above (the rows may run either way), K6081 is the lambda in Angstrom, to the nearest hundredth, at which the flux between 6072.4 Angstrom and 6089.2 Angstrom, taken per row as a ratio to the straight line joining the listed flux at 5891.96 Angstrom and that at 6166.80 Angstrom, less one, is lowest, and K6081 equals 6084.99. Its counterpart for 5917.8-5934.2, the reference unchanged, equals 5927.34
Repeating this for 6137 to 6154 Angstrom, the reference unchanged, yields 6152.62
